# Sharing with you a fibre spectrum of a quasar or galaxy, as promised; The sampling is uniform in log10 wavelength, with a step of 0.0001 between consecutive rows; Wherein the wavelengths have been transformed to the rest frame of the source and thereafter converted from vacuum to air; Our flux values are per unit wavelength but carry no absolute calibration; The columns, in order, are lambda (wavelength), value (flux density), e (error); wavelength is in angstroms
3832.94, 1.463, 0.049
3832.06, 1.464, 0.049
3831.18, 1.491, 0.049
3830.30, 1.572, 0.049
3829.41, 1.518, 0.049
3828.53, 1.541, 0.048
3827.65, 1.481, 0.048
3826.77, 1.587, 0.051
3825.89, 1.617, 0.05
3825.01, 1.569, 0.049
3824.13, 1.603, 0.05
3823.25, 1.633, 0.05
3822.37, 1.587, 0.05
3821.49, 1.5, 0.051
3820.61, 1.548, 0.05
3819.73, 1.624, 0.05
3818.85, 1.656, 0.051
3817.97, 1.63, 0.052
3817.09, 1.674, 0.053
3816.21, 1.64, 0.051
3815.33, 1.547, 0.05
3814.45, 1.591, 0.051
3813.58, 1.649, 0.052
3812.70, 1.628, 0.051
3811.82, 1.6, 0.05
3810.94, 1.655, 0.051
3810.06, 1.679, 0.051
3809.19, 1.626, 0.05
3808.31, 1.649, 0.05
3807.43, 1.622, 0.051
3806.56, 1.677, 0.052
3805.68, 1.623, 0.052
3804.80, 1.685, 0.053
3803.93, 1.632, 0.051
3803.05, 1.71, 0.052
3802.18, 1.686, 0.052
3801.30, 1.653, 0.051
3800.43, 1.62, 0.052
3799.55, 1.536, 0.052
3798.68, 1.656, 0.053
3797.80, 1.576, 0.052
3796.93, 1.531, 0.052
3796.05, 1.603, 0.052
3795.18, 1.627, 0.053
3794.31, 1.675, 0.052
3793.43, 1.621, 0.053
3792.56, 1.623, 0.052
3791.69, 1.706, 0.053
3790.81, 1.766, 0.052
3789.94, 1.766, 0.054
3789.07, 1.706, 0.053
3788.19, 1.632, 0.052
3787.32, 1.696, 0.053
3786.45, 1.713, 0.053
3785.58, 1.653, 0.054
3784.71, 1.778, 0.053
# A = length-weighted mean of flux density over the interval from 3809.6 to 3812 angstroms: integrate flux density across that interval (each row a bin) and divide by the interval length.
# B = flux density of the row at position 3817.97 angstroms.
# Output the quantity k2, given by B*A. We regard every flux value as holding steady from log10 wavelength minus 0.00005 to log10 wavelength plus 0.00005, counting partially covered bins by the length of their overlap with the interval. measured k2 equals 2.69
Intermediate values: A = 1.65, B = 1.63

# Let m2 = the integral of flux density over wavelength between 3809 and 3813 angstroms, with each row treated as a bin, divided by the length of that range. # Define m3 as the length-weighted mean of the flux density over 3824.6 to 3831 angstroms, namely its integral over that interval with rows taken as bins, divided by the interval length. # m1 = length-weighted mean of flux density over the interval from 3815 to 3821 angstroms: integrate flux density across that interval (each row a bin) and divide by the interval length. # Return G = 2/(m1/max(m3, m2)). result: 2.03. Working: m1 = 1.62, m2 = 1.64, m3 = 1.55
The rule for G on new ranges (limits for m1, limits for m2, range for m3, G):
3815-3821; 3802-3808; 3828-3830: 2.05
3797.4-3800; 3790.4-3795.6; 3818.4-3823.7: 2.10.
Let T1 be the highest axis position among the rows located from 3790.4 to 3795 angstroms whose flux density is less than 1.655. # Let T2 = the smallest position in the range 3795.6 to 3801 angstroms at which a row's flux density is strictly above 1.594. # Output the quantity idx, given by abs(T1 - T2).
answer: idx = 2.6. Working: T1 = 3793.43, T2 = 3796.05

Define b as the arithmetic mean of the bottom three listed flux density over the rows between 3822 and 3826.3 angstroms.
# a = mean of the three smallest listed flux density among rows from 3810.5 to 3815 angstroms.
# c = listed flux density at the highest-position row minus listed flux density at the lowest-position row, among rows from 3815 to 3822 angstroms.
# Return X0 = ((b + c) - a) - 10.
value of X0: -10.1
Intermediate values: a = 1.61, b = 1.59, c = -0.047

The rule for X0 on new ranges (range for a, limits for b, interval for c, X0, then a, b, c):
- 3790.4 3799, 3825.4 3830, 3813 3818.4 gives -10.1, 1.57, 1.51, -0.019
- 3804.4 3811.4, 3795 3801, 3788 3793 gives -10.1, 1.62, 1.55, -0.009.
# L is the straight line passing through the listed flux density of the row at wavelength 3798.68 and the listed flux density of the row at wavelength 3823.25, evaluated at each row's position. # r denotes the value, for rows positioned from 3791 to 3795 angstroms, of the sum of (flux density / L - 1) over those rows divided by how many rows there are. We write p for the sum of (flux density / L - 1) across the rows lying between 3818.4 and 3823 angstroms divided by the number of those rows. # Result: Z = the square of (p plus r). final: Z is 0.0012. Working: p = -0.032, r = -0.003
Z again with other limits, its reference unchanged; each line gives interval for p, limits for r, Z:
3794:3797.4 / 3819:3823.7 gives 0.0042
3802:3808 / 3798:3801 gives 0.0006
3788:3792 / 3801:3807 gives 0.0016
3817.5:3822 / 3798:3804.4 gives 0.0012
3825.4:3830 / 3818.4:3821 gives 0.0043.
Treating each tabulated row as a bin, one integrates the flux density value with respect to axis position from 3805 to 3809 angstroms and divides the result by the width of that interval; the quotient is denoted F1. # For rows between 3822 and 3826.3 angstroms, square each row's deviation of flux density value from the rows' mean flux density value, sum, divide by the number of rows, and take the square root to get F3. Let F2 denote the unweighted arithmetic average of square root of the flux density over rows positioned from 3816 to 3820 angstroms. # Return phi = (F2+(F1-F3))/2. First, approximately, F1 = 1.64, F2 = 1.28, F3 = 0.022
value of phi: 1.45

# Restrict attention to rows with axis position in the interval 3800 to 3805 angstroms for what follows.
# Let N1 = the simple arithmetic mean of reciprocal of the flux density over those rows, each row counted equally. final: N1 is 0.601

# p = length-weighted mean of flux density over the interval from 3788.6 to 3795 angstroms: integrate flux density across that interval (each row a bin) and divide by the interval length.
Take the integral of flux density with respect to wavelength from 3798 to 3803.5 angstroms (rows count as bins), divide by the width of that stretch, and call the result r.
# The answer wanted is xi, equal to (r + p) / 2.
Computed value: 1.66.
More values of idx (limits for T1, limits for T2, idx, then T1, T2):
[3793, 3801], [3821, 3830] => 22.8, 3800.43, 3823.25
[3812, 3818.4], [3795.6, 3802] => 21.9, 3817.97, 3796.05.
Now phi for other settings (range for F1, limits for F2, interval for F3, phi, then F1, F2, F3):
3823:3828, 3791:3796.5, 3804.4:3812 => 1.42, 1.58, 1.28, 0.028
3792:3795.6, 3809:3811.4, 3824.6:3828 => 1.44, 1.64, 1.29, 0.051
